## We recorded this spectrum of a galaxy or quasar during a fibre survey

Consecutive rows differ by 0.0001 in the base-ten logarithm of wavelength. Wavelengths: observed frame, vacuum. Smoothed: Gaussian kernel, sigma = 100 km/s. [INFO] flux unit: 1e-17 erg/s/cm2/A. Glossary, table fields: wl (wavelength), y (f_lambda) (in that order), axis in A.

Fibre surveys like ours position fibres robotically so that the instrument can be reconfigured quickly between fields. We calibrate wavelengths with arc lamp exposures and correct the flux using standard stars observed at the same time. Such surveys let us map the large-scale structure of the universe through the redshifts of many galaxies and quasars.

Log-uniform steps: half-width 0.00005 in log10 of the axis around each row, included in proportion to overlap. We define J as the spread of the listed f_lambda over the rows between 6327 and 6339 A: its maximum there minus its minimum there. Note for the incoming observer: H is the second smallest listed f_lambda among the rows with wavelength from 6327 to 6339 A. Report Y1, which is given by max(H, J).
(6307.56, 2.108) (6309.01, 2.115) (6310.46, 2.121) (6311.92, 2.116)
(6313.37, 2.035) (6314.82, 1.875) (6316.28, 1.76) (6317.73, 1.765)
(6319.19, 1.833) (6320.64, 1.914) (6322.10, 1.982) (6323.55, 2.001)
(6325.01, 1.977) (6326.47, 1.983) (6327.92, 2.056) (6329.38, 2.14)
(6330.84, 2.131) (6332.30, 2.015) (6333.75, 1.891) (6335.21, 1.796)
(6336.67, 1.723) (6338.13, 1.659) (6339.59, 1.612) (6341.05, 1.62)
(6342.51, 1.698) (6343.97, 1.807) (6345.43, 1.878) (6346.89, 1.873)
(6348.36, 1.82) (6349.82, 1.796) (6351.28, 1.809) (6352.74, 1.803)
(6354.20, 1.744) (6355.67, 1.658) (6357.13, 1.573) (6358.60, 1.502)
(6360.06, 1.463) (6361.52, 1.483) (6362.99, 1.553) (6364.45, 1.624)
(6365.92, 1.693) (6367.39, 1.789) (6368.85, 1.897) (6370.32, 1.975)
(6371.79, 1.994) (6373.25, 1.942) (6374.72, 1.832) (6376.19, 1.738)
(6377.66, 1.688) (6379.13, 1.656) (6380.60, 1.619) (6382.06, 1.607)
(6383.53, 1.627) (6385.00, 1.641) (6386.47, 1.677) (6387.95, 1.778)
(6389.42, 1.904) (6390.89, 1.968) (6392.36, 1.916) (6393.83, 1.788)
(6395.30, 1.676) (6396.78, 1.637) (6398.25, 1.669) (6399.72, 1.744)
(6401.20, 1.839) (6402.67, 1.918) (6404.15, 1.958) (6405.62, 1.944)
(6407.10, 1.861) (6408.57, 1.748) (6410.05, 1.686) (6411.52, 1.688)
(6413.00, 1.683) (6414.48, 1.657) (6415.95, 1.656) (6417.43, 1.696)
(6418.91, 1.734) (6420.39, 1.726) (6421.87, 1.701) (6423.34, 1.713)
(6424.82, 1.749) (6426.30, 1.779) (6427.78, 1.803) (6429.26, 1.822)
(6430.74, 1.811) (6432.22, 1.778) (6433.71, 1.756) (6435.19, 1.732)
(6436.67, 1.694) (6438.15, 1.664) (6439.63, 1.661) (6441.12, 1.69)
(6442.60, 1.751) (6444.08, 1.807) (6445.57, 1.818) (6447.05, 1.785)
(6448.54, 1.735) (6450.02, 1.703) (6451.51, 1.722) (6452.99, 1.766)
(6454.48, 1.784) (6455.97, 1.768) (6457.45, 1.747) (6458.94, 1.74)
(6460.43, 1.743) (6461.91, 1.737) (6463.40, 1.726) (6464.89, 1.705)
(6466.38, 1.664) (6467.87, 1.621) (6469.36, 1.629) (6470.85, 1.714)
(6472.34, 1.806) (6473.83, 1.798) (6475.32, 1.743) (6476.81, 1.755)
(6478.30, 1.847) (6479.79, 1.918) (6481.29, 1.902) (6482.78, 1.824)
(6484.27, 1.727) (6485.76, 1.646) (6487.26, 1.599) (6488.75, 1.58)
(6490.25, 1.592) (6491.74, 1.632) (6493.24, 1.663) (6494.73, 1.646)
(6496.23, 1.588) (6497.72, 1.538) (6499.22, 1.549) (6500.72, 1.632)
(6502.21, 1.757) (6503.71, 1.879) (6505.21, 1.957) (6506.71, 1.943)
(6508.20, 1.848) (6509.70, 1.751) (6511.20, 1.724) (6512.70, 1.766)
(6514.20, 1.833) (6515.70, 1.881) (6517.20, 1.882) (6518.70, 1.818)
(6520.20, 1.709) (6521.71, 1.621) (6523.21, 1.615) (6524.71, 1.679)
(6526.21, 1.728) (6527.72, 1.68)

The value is 1.72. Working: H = 1.723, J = 0.48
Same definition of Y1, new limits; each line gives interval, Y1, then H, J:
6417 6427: 1.70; 1.701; 0.08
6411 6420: 1.66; 1.657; 0.08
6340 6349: 1.70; 1.698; 0.26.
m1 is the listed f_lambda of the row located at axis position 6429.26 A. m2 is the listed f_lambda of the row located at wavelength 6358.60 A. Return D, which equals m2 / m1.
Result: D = 0.82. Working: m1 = 1.822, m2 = 1.502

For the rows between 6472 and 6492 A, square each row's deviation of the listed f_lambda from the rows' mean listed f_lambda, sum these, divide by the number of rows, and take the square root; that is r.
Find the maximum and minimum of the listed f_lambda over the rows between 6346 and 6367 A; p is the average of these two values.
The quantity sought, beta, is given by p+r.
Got 1.78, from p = 1.67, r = 0.11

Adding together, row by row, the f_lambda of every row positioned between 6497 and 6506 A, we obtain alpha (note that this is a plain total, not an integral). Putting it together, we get 10.3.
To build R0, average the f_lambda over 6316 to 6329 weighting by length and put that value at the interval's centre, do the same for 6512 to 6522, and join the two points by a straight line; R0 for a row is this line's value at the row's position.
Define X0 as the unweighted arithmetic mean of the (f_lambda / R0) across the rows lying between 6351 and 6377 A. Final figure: 0.91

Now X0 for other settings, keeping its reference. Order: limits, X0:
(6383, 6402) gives 0.93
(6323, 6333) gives 1.06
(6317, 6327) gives 1.00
